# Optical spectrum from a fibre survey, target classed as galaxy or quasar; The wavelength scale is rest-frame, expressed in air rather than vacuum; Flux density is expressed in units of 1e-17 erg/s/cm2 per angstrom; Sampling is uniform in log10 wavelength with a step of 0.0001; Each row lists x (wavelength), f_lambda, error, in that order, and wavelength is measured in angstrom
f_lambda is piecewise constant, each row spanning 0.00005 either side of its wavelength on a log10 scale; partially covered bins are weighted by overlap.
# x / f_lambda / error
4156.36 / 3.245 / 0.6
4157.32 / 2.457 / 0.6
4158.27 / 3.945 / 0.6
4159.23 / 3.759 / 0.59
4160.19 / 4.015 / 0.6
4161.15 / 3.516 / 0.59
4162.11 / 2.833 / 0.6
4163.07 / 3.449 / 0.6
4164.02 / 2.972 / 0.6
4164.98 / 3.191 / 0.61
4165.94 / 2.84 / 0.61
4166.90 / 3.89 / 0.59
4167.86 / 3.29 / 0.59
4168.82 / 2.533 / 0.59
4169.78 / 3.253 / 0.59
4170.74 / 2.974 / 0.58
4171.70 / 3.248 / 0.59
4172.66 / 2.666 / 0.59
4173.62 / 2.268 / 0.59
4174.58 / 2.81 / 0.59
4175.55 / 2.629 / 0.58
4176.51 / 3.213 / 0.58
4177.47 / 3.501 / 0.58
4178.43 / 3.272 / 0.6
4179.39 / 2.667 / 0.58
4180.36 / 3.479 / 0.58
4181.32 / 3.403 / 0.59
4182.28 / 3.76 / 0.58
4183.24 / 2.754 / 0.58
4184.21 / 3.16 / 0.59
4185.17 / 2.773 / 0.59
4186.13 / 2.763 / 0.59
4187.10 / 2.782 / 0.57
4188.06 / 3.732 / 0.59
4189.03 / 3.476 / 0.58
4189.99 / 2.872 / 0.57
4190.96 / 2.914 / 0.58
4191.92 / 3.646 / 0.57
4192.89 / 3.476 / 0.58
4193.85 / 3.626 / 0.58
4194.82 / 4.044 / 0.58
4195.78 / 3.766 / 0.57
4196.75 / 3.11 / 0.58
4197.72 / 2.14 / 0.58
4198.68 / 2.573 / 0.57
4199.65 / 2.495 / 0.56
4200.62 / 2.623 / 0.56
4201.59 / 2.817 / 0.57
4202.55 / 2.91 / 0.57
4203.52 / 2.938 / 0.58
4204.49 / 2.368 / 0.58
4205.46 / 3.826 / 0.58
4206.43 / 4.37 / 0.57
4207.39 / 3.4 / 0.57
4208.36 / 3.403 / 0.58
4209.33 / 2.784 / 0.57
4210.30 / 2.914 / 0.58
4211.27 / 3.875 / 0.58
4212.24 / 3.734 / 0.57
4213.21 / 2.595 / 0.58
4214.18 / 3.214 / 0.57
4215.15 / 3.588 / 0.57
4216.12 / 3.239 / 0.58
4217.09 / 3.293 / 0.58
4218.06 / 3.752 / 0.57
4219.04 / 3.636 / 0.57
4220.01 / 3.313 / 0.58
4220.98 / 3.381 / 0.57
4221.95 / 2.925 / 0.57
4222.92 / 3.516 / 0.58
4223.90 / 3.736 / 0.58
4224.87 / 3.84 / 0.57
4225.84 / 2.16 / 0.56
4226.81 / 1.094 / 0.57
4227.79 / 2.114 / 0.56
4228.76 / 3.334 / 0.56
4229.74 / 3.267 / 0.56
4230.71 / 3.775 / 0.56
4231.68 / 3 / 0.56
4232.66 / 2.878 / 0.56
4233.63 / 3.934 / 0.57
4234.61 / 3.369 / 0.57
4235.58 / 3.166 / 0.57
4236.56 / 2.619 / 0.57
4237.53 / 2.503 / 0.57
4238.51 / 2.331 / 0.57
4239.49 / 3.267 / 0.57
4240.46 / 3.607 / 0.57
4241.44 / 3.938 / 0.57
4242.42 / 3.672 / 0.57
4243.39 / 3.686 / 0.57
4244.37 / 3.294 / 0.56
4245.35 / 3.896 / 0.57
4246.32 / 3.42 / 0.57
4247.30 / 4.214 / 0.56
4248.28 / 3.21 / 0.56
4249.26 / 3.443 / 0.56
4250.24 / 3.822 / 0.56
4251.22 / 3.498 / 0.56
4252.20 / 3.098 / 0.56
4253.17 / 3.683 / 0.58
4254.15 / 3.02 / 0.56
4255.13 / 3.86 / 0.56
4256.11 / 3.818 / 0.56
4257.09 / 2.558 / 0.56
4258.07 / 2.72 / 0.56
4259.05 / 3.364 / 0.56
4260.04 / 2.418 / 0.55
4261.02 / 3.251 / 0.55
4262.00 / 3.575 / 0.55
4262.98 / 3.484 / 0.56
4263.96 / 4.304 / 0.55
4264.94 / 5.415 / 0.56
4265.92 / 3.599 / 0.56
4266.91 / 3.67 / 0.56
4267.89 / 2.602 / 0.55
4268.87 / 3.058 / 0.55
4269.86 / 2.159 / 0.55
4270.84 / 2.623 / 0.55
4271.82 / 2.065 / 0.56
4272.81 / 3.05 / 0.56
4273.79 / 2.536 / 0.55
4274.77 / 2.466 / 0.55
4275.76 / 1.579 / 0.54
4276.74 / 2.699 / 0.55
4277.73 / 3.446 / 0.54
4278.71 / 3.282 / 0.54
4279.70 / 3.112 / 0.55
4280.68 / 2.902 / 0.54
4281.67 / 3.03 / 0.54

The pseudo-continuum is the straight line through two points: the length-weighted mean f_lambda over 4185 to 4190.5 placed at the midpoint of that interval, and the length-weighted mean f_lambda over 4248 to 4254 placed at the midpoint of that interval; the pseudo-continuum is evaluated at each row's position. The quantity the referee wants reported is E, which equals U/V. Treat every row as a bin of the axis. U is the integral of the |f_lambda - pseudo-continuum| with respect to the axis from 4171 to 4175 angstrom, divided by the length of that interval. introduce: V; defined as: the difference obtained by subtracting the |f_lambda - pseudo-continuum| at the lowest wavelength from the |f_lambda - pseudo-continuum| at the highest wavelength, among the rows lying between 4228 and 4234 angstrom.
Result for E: 0.6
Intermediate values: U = 0.36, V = 0.6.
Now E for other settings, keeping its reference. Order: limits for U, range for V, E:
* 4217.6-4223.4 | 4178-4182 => 2.3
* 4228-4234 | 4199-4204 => -0.8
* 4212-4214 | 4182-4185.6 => -1.2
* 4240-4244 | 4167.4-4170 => -6.8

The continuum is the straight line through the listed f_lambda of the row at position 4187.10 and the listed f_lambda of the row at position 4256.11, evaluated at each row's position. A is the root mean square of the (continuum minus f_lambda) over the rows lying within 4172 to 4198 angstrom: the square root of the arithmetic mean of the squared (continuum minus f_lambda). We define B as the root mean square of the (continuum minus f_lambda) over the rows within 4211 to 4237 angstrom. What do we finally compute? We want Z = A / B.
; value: 0.88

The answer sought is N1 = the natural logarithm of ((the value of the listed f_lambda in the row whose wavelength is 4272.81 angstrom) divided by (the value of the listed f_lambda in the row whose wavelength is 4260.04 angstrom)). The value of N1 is 0.2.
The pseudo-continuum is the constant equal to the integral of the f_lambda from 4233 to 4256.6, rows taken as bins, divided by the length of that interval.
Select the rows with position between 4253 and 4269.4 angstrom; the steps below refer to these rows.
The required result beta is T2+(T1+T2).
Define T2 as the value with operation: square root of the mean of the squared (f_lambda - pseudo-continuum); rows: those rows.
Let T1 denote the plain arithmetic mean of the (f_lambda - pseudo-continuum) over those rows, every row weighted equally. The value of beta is 1.4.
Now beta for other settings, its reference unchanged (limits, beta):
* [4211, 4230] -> 1.2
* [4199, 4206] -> 0.9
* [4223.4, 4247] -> 1.2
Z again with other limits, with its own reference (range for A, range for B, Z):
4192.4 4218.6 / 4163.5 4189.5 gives 0.93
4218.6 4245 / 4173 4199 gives 1.19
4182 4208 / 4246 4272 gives 0.67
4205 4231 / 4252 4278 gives 0.60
